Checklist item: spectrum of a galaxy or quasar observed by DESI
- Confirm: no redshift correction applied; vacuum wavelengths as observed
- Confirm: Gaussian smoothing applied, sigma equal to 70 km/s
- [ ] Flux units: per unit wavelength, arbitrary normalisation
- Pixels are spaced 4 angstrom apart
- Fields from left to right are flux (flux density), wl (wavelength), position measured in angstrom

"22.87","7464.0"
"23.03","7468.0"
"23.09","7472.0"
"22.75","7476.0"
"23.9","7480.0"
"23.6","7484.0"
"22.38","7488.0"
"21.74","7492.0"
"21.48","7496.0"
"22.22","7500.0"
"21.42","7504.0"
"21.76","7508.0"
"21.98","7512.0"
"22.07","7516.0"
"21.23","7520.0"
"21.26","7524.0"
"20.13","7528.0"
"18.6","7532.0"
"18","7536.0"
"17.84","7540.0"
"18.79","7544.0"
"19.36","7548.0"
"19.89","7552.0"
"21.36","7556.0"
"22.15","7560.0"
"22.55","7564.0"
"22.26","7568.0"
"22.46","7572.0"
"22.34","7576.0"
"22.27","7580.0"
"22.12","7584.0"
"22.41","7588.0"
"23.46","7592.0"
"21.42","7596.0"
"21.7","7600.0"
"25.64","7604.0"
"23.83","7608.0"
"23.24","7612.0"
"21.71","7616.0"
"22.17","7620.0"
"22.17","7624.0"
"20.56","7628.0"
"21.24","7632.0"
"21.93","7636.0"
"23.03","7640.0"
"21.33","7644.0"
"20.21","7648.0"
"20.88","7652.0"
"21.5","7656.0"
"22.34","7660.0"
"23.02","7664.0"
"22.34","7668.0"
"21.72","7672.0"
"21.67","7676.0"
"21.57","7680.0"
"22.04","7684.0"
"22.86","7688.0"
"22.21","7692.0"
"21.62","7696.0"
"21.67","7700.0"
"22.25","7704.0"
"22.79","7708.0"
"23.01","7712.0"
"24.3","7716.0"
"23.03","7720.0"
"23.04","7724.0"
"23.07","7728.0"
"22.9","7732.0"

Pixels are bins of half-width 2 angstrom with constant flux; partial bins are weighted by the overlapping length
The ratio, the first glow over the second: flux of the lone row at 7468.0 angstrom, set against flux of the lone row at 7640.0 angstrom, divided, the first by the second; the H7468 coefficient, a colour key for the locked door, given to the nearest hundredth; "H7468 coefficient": 1.00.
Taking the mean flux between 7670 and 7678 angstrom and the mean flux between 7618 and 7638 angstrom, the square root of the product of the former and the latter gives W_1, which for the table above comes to 21.7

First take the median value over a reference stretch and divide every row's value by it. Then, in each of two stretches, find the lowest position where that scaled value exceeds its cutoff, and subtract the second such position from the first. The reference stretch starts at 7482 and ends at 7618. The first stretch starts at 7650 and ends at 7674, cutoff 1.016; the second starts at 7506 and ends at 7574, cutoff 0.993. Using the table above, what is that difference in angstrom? 152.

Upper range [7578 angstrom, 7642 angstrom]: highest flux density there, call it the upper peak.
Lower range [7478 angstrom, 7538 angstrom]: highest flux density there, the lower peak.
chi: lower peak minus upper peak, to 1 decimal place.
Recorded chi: -1.7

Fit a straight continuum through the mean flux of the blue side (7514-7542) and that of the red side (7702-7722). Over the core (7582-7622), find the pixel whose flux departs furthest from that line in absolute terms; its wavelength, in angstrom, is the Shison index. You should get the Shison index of 7604.0 angstrom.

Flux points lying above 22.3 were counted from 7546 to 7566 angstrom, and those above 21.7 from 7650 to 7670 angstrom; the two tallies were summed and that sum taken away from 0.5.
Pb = -3.5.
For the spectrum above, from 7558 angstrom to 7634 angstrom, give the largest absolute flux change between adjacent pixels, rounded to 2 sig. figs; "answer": 3.9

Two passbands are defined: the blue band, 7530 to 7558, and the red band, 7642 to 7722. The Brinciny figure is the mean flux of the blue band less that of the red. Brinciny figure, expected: -3.0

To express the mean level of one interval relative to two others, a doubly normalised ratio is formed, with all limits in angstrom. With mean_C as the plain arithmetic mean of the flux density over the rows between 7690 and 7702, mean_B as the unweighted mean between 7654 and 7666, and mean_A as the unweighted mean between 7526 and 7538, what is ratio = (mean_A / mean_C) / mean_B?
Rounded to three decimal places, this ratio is 0.039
